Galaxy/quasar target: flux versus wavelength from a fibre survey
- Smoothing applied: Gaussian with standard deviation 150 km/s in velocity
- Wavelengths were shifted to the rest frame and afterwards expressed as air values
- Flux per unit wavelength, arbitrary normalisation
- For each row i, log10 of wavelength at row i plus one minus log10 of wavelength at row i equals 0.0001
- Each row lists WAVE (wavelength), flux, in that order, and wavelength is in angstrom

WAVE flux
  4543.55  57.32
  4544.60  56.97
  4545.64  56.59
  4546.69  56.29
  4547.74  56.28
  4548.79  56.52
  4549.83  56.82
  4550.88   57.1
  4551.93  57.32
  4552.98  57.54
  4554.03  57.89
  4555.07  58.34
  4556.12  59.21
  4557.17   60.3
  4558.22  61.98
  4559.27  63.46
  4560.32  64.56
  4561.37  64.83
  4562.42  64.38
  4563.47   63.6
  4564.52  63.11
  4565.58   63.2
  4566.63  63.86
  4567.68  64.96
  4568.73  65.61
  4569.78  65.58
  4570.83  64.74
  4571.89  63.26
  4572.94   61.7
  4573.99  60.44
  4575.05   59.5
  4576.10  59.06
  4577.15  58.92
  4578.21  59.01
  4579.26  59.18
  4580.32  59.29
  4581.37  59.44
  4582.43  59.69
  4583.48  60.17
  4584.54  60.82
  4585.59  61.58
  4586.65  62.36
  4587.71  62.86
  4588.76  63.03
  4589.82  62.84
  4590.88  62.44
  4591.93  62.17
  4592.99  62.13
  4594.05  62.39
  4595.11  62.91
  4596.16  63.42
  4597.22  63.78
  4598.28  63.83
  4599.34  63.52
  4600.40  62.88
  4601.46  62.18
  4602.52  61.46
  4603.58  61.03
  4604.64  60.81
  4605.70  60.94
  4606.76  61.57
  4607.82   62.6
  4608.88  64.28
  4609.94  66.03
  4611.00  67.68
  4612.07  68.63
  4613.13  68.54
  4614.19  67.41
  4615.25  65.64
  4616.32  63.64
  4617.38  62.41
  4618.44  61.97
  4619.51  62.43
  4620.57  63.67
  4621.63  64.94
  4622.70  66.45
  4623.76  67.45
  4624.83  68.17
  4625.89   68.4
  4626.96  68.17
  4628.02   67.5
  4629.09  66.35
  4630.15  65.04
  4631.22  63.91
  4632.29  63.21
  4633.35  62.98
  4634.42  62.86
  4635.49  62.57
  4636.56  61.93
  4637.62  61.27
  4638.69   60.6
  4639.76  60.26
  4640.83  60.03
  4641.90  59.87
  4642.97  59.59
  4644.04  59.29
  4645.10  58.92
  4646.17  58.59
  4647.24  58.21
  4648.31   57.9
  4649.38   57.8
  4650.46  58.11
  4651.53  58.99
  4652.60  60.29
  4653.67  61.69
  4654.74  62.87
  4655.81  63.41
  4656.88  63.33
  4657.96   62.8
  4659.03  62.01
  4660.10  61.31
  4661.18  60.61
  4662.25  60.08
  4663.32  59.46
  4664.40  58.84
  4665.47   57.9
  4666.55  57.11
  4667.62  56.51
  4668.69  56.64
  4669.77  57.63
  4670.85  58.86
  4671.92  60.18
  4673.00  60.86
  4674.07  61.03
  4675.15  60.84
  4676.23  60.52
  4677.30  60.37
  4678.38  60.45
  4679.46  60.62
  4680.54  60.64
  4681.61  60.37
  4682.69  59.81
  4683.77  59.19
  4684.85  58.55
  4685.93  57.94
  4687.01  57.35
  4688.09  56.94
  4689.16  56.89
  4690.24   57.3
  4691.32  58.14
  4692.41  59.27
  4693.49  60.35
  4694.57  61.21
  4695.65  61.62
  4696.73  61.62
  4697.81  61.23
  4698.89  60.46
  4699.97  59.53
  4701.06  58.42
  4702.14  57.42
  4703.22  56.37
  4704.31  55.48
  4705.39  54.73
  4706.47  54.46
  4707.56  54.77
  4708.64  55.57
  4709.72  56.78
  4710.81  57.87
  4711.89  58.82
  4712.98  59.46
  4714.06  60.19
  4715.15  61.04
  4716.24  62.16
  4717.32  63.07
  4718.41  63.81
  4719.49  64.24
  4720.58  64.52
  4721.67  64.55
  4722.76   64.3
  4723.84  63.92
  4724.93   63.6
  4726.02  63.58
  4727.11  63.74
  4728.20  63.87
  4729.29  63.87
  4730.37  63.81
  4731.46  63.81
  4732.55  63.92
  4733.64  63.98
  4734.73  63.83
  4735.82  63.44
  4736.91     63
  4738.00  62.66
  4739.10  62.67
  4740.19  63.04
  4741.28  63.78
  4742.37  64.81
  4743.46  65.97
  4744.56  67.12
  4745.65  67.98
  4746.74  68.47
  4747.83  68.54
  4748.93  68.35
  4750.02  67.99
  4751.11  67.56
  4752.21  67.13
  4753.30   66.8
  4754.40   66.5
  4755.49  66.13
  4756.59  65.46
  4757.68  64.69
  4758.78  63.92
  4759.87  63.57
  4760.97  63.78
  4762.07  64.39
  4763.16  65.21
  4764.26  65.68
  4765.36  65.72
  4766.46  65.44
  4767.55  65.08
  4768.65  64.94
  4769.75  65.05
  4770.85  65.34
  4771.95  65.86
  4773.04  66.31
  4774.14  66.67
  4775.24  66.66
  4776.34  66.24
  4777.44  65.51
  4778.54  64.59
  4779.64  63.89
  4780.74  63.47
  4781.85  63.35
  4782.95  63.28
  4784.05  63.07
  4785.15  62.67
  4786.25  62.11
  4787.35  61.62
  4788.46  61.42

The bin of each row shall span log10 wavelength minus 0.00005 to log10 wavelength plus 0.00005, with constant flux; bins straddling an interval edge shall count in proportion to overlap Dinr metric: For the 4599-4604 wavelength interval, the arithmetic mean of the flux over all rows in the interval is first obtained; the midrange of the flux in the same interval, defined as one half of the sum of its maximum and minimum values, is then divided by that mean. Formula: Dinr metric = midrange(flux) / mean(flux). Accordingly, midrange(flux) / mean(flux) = 1.00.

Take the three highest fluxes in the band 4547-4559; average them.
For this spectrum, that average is 60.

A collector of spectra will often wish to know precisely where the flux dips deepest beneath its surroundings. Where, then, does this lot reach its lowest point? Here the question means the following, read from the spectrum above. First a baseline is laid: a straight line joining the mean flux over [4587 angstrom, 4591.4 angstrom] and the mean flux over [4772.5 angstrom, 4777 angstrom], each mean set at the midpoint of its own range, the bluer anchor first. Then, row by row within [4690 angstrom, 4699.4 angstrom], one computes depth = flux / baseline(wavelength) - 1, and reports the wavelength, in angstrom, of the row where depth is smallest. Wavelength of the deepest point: 4690.24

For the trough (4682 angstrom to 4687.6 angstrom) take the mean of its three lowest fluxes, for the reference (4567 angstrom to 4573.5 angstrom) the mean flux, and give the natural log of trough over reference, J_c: -0.10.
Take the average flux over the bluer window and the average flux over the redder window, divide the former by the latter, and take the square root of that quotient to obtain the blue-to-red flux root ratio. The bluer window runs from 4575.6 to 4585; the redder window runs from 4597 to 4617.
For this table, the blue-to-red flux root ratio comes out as 0.96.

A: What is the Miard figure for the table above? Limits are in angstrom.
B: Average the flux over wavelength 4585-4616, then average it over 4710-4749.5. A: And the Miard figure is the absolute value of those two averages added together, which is 127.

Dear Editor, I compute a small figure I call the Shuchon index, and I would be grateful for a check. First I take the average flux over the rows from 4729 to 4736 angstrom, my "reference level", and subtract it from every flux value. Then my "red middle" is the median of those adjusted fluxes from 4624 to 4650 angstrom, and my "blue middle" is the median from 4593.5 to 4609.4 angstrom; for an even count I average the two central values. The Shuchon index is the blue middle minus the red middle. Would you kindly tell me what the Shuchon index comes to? 1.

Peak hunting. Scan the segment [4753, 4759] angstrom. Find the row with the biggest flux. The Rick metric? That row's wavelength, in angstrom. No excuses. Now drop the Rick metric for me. 4753.30 angstrom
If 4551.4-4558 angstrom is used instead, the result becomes 4557.17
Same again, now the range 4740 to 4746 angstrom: 4745.65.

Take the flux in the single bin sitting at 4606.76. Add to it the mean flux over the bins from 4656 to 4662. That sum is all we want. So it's 124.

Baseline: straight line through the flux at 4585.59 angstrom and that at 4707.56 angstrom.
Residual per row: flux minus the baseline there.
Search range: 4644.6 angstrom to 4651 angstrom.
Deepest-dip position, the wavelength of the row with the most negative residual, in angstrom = 4649.38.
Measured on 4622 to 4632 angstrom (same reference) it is 4631.22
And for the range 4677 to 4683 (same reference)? 4682.69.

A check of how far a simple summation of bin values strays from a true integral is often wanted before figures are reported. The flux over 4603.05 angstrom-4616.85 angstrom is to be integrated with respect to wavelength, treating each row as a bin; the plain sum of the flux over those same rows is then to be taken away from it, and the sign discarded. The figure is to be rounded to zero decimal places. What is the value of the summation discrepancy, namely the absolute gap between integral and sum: 52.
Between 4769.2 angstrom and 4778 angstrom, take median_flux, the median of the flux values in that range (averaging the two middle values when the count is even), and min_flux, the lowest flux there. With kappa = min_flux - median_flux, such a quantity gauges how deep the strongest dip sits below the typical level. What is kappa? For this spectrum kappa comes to -1.00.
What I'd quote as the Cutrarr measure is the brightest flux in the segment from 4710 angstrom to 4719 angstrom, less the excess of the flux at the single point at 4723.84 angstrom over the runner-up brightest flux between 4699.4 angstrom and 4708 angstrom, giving 58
